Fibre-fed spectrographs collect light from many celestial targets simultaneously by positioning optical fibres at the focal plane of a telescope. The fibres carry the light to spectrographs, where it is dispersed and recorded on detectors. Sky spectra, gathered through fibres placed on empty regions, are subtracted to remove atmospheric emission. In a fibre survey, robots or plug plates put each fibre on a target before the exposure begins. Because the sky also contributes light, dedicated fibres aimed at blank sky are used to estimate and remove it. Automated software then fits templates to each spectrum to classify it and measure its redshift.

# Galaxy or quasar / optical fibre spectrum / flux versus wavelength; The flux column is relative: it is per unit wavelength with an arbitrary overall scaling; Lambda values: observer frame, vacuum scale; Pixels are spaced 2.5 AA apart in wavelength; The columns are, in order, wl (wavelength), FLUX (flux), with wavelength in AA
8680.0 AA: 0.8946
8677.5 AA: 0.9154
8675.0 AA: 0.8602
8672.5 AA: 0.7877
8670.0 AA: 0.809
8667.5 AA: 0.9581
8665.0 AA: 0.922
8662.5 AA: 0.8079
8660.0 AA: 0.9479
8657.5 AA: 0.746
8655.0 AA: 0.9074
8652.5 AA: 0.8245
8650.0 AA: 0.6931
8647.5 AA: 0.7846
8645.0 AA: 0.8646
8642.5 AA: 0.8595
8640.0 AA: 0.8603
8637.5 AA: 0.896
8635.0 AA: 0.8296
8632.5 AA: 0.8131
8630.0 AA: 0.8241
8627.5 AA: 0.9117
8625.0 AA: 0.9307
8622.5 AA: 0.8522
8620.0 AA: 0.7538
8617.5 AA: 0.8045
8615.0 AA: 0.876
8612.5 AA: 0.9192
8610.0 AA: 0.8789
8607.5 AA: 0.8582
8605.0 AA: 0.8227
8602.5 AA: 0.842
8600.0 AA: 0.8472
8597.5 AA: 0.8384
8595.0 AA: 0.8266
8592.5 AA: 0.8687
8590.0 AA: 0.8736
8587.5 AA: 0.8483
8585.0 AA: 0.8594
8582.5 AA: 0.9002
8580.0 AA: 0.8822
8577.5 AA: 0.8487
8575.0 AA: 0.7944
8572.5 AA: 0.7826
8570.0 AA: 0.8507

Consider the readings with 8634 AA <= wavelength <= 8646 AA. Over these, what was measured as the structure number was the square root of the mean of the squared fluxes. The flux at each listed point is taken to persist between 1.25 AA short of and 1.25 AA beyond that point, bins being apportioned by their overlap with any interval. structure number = 0.862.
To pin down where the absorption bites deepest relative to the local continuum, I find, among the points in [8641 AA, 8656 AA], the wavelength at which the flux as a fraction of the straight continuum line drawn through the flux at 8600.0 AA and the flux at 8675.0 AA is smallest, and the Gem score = 8650.0 AA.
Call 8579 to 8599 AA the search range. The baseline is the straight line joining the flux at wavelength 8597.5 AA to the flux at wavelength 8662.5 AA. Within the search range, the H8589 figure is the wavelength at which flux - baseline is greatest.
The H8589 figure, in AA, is 8582.5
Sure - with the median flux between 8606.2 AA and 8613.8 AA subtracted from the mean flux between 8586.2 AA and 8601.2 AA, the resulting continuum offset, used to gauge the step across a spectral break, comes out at -0.028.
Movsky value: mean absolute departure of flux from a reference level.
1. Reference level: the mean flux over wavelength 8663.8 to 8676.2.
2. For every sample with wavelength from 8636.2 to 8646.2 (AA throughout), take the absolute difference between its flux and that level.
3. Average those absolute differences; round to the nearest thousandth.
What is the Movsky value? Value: 0.012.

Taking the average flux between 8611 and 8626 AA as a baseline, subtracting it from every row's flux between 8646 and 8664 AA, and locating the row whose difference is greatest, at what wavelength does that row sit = 8660.0 AA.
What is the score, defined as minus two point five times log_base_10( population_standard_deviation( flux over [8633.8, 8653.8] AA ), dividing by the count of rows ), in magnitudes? 3.07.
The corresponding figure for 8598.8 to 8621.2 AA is 3.37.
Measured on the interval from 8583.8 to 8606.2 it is 4.46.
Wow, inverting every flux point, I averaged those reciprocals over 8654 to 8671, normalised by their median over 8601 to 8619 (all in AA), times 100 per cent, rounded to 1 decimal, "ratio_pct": 99.3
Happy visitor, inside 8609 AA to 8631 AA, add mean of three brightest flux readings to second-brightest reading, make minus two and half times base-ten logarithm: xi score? -0.662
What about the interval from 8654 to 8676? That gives -0.691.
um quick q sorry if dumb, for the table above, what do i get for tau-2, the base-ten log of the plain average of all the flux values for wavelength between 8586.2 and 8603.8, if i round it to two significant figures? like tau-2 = -0.071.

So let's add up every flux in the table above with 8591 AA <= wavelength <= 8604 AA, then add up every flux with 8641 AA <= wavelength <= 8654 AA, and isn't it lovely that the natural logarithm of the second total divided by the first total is -0.048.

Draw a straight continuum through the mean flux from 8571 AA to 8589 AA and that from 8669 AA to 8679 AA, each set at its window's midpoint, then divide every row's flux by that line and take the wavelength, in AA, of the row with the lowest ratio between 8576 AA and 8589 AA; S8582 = 8587.5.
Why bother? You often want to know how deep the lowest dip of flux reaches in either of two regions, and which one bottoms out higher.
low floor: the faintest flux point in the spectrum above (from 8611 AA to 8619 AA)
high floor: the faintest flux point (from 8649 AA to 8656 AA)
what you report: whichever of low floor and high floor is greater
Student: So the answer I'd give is 0.80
